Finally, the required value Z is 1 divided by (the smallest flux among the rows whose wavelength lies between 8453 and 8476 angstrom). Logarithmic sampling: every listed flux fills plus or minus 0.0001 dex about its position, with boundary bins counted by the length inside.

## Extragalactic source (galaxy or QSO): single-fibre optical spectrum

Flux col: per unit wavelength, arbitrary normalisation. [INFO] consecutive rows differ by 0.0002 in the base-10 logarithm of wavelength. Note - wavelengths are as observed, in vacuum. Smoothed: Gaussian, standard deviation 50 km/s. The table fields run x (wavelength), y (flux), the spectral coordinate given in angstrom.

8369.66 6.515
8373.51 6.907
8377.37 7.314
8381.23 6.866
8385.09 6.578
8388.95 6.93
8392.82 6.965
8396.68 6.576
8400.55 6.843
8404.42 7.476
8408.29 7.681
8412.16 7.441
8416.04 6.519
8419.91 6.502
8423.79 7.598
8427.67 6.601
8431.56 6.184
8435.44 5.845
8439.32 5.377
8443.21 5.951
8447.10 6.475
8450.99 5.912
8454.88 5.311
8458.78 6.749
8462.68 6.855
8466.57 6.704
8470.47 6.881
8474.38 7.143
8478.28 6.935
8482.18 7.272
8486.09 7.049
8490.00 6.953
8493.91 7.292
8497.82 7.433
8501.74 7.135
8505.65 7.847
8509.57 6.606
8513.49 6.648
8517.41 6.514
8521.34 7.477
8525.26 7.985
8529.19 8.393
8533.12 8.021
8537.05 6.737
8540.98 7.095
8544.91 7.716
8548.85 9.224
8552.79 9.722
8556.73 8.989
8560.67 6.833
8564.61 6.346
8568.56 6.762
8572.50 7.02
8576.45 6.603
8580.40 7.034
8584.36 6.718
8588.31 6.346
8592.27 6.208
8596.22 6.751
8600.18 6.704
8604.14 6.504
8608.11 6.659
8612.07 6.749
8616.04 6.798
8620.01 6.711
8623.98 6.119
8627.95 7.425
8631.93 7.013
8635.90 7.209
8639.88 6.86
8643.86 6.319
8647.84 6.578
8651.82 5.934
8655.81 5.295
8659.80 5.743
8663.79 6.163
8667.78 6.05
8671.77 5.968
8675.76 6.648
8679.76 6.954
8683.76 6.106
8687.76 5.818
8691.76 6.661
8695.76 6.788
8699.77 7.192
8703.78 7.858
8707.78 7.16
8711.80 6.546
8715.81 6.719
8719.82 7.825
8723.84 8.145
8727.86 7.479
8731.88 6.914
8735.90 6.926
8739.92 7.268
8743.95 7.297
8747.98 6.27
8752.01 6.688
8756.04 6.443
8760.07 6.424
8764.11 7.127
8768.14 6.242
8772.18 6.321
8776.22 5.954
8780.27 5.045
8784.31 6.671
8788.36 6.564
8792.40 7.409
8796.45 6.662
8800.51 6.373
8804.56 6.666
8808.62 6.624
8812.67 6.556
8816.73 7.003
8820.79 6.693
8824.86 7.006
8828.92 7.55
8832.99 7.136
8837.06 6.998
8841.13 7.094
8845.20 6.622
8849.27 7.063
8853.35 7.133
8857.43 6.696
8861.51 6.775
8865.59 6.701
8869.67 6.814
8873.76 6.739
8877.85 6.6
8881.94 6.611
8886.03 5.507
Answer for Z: 0.188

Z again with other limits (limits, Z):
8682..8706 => 0.172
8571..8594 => 0.161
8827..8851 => 0.151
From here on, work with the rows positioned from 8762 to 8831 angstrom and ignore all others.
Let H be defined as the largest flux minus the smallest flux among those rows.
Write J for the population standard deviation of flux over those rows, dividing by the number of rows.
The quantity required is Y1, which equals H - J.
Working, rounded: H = 2.5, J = 0.56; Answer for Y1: 1.9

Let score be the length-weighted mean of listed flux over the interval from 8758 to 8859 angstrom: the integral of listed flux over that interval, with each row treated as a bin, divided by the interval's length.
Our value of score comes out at 6.7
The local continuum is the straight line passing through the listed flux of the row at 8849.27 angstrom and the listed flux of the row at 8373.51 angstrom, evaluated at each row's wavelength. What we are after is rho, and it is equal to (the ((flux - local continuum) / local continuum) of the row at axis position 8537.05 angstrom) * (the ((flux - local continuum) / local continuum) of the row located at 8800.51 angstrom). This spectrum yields 0.003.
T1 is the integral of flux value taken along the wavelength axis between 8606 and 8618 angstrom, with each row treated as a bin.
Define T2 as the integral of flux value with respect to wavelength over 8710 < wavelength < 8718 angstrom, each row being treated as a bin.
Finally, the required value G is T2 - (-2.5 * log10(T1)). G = 58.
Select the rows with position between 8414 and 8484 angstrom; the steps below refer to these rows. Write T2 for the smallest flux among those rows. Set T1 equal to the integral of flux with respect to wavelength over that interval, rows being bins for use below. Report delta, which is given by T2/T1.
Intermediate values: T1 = 454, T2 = 5.311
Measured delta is 0.012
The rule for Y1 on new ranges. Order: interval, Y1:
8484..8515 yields 0.9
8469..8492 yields 0.3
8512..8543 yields 1.2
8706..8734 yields 1.1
